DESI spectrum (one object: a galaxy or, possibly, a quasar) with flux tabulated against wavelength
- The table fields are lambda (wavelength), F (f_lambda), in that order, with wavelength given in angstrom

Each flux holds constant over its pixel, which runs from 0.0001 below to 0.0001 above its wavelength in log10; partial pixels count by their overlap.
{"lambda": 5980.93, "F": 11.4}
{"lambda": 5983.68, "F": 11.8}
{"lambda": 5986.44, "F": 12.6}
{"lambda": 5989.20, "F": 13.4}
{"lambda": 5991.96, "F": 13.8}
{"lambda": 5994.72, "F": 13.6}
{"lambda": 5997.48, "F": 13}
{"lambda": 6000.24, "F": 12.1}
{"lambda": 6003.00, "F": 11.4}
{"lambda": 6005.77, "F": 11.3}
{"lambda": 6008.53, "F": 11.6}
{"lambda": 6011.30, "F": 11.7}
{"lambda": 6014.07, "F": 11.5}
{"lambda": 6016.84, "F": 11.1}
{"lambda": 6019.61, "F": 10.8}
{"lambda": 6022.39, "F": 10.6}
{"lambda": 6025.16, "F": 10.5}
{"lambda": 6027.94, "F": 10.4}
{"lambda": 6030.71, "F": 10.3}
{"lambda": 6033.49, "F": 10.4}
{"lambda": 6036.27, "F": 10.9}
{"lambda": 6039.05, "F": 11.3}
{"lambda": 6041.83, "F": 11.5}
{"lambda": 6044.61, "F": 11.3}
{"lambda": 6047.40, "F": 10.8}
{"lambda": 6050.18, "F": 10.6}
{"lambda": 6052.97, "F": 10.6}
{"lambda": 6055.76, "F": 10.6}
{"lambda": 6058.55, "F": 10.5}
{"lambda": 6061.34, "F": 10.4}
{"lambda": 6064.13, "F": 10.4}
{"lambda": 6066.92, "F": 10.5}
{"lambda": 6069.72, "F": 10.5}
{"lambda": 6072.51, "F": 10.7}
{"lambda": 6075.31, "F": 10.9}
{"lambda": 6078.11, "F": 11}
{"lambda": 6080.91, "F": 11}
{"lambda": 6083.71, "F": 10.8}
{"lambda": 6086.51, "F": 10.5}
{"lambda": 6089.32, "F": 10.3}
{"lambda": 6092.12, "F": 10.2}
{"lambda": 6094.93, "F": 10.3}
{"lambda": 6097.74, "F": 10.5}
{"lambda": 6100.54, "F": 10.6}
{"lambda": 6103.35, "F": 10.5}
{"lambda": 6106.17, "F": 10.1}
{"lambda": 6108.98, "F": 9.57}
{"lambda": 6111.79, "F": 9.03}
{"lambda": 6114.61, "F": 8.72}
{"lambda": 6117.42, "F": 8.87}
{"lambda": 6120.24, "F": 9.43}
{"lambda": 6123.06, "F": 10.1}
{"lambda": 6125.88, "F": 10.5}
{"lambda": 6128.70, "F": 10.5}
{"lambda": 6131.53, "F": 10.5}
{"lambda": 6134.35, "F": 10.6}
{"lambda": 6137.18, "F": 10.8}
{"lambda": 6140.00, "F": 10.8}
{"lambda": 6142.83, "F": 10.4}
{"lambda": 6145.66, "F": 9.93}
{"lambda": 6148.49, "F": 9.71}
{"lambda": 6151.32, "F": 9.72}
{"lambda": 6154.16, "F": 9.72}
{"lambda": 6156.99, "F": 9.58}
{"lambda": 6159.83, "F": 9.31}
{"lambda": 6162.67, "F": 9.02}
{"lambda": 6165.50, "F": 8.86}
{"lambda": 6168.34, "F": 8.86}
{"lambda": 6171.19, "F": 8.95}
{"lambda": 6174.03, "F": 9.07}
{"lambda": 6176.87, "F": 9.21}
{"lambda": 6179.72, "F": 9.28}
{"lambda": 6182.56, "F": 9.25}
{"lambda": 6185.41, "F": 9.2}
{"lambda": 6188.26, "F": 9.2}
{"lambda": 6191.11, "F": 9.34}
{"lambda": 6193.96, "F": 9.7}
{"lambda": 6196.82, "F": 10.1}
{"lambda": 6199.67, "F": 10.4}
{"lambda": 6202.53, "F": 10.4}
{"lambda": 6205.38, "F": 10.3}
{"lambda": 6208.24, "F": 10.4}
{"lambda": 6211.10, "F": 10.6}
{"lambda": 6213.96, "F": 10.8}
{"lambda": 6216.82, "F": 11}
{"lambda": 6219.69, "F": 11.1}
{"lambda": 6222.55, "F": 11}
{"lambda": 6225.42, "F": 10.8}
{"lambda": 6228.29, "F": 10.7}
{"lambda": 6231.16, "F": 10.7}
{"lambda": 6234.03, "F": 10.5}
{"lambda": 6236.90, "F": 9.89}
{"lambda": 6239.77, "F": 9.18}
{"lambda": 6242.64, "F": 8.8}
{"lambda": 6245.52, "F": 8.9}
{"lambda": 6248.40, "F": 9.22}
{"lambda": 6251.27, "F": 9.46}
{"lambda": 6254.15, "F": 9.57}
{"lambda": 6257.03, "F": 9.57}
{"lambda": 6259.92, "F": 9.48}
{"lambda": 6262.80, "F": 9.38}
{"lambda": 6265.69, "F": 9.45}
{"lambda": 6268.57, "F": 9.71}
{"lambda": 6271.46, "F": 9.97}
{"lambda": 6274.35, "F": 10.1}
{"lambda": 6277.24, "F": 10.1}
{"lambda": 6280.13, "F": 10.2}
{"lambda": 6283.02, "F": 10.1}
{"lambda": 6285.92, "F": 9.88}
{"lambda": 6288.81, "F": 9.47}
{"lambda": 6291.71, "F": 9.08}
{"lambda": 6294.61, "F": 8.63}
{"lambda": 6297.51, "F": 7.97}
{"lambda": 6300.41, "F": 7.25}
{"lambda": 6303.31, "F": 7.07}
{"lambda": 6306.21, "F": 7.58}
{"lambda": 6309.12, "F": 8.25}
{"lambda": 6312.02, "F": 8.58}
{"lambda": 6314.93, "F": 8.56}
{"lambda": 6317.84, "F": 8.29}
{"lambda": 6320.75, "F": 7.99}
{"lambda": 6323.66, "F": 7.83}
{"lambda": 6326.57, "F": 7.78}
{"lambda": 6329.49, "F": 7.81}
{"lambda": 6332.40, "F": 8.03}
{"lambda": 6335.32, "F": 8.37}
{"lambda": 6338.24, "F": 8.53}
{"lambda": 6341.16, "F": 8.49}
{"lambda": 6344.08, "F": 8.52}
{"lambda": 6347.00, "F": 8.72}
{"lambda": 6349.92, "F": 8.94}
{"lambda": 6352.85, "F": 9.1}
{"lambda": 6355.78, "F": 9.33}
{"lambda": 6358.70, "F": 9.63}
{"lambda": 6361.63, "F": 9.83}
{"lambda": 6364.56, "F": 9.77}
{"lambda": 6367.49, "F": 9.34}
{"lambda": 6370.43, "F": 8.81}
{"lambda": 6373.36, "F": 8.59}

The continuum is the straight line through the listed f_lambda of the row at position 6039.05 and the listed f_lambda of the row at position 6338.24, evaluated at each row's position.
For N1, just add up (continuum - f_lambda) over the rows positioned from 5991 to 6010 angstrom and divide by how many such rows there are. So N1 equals -0.7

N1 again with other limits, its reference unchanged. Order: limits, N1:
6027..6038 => 0.9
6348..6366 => -1.1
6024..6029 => 1.0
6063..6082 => 0.3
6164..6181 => 1.0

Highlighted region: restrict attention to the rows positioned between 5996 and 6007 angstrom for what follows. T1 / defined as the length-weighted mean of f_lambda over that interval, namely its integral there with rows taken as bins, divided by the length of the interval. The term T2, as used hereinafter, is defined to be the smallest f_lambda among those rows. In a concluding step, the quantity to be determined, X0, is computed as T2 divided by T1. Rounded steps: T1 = 12.0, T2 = 11.3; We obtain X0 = 0.943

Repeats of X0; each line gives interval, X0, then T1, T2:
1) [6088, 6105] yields 0.981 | 10.4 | 10.2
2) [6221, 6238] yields 0.932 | 10.6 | 9.89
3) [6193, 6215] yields 0.938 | 10.3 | 9.7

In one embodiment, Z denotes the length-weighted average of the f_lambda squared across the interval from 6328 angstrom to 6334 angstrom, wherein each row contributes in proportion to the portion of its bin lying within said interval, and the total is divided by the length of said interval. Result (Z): 63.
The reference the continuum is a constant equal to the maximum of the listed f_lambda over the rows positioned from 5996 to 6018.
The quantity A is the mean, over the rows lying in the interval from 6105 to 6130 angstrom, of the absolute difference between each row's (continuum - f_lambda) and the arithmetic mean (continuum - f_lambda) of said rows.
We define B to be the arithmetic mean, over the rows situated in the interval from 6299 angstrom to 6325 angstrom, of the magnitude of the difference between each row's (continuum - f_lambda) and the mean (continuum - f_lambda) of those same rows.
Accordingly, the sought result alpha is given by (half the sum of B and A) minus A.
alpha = -0.07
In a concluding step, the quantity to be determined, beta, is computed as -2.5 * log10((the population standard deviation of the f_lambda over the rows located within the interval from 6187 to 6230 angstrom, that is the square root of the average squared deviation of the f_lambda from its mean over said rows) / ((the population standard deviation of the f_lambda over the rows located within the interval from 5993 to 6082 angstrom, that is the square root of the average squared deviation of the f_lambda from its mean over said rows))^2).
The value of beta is 0.0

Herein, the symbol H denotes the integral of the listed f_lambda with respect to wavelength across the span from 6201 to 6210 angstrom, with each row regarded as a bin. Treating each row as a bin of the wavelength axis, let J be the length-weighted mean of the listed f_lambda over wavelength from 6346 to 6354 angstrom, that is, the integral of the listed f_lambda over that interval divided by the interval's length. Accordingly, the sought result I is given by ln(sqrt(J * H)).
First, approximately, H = 93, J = 8.9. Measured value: 3.36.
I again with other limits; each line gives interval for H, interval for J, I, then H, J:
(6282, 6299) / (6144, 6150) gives 3.67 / 156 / 9.8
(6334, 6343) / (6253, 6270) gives 3.29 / 76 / 9.5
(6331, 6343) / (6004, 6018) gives 3.52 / 100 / 11.4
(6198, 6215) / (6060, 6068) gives 3.76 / 178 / 10.4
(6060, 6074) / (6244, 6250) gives 3.60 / 147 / 9.1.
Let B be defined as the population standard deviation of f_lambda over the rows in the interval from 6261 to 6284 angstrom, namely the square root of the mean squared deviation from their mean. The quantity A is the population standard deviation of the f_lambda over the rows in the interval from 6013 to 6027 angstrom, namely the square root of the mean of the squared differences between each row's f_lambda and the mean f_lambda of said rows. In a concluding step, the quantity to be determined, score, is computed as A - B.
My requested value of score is 0.1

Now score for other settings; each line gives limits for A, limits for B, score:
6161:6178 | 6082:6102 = -0.1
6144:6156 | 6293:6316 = -0.5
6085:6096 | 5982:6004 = -0.7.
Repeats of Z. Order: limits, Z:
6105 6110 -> 97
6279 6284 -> 103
